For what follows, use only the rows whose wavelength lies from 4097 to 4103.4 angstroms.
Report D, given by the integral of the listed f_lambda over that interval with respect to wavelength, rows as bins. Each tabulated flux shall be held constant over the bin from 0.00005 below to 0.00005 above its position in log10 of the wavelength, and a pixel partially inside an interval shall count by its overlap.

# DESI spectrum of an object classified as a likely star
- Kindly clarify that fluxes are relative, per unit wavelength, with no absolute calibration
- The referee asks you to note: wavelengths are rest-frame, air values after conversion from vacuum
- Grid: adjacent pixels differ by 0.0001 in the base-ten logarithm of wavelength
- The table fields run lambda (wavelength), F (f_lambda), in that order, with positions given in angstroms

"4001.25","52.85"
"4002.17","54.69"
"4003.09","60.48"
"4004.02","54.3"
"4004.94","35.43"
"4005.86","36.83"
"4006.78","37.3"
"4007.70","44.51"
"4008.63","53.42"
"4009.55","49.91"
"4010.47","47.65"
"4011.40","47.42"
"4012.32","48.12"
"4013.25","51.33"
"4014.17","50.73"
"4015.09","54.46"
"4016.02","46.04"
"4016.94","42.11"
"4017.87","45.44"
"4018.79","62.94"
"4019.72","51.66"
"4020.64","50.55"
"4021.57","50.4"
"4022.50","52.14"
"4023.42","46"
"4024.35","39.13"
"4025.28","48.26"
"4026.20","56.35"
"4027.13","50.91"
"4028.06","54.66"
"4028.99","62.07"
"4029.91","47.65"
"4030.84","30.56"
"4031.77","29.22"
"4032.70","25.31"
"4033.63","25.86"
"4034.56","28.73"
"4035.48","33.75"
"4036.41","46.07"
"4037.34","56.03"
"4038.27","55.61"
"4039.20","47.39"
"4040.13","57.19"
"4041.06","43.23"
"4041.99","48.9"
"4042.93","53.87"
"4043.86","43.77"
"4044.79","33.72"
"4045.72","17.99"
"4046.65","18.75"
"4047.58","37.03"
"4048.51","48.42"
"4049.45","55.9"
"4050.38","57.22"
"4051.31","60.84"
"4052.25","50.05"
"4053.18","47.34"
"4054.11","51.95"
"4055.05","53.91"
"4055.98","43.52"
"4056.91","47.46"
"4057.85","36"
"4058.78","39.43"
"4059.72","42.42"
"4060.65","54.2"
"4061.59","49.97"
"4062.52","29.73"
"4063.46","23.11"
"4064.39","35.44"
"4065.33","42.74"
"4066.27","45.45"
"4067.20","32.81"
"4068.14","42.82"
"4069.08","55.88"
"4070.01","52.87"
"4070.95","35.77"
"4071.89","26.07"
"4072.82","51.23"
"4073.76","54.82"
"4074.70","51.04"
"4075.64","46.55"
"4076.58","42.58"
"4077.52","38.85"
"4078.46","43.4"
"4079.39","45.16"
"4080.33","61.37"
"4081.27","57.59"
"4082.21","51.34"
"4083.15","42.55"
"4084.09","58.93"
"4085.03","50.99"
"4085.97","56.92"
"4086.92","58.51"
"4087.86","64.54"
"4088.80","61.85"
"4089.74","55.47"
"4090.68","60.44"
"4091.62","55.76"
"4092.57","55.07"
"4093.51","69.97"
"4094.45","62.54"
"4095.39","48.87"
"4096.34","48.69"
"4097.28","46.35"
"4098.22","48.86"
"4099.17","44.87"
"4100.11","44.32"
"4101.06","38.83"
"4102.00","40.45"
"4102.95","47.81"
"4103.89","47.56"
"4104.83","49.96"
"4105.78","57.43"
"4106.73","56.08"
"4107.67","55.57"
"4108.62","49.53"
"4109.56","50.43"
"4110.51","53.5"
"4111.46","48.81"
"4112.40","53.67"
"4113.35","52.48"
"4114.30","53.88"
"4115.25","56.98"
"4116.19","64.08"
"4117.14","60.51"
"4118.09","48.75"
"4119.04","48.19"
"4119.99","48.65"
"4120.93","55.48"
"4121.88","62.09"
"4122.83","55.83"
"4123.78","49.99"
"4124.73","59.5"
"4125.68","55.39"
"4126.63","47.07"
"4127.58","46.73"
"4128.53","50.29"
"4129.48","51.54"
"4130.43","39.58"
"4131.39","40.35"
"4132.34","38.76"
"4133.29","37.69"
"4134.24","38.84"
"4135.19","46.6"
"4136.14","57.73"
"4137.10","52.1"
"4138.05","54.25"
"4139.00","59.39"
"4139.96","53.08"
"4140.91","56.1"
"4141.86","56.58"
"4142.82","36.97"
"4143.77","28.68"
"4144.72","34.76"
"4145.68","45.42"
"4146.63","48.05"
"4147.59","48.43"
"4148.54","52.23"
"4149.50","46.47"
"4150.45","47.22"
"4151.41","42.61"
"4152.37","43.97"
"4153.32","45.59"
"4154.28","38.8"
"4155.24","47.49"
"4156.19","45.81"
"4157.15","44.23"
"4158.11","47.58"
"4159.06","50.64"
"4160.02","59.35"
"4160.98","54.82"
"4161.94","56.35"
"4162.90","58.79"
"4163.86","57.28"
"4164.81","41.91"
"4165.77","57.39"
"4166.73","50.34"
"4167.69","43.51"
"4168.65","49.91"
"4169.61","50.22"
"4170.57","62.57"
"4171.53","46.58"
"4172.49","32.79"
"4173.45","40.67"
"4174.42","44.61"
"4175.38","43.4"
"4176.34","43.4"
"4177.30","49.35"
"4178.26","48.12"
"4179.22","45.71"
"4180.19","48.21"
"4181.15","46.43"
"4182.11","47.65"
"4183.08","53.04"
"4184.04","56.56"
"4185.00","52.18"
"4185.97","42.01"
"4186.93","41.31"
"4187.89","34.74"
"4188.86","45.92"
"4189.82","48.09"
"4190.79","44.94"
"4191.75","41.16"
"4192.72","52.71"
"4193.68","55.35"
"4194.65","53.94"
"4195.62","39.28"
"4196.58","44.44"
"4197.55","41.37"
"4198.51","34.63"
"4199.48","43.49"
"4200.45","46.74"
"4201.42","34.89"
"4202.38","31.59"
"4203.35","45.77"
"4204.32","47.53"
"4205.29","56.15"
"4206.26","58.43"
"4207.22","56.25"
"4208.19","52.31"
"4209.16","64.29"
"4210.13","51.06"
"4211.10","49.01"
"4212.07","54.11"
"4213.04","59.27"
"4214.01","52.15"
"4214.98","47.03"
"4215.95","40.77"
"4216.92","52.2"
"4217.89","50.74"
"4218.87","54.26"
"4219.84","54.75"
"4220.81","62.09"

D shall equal 284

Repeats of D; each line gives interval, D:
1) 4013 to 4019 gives 300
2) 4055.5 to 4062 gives 291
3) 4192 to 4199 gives 321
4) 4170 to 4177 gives 315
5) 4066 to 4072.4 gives 267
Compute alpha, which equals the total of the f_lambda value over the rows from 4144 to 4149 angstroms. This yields 229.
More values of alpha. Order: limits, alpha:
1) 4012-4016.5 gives 251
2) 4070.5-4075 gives 219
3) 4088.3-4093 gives 289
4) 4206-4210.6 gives 282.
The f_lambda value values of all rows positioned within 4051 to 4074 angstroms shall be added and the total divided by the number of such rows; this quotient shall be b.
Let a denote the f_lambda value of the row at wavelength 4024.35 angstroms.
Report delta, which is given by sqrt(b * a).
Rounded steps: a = 39.13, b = 44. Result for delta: 42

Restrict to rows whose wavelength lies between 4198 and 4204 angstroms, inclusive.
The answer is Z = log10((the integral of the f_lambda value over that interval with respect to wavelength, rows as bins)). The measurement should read 2.38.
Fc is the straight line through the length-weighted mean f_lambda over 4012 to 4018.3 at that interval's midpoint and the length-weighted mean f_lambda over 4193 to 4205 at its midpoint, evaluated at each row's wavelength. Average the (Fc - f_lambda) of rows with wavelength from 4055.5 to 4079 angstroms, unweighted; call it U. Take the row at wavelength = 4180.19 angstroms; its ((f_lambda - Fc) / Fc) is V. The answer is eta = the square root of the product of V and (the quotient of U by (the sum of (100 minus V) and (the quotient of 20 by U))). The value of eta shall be 0.06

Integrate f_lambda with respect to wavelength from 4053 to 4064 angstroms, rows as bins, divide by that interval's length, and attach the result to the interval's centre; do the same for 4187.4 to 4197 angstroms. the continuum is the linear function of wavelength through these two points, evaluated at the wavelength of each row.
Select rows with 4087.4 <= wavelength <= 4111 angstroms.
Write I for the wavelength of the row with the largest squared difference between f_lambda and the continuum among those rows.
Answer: 4093.51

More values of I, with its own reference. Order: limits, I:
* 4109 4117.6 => 4116.19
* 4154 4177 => 4170.57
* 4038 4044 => 4040.13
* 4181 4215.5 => 4209.16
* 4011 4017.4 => 4015.09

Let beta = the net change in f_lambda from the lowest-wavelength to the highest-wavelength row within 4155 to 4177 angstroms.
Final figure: -4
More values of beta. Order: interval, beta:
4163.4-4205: -10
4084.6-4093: 4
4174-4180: 1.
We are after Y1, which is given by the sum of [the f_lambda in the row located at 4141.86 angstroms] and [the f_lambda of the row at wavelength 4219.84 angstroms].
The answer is 111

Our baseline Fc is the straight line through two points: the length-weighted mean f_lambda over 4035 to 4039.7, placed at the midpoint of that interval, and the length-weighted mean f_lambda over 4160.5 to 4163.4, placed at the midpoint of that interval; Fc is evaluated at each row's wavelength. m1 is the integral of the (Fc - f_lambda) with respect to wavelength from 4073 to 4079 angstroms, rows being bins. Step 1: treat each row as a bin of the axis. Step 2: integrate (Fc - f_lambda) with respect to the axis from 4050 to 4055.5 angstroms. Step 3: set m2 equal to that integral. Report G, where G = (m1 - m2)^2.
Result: 2481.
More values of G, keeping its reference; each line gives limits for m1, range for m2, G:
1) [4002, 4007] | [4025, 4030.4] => 841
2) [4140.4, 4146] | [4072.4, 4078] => 2633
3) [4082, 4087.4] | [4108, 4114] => 408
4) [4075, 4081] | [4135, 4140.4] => 393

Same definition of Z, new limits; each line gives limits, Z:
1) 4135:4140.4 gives 2.47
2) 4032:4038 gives 2.34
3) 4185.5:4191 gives 2.37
